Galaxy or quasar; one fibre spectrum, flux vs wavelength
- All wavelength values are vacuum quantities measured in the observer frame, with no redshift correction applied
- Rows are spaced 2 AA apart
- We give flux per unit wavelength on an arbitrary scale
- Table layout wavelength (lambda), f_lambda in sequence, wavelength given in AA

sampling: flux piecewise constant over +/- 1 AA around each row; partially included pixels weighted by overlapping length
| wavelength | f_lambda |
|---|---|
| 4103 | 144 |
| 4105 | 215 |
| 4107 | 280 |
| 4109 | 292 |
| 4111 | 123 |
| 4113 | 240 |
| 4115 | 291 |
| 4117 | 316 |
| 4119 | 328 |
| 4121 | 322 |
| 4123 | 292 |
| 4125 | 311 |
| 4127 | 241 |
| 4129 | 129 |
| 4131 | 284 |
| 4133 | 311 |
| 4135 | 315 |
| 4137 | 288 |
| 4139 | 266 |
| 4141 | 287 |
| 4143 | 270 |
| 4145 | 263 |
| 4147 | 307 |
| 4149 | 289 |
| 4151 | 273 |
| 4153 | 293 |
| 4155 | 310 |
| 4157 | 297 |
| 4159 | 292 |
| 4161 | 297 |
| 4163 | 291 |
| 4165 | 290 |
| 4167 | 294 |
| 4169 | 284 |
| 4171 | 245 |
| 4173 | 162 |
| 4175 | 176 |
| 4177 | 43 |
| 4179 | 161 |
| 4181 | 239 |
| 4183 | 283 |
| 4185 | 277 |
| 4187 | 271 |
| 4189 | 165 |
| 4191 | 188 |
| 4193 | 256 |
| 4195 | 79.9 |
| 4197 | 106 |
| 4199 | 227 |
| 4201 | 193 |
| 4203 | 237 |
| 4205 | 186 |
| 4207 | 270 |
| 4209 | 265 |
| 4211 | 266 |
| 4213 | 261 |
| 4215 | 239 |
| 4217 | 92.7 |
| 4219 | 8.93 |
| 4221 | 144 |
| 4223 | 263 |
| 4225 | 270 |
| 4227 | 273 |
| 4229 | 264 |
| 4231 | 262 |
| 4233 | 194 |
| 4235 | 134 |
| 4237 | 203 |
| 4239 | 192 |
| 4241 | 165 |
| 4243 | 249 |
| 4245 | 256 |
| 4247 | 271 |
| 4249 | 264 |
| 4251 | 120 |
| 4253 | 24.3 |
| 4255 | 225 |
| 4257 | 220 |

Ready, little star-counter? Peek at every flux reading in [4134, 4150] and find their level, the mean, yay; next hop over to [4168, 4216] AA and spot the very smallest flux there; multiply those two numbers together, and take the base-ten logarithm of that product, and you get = 4.1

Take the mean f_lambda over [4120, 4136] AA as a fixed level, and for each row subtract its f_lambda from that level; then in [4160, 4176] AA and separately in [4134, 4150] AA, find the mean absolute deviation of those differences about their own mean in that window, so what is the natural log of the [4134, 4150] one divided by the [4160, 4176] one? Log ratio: -1.14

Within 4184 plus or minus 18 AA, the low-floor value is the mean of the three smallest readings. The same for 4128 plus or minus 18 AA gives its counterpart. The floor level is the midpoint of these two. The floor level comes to 120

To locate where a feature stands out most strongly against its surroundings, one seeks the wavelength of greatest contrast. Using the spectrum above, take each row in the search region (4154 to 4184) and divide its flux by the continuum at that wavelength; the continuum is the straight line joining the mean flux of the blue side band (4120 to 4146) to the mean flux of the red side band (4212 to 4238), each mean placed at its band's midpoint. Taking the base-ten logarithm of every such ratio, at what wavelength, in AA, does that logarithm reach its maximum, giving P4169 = 4183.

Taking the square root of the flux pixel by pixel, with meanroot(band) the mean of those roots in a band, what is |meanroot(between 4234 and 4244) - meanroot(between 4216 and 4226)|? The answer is 2.2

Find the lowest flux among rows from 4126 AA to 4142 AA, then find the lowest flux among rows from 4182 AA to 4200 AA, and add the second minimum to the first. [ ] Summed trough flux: 209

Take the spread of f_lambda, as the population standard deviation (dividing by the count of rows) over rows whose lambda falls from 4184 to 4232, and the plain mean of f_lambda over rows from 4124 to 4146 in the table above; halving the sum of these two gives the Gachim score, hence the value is 172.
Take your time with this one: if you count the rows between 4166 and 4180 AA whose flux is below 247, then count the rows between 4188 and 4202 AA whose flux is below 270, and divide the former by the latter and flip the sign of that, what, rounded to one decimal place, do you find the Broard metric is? -0.7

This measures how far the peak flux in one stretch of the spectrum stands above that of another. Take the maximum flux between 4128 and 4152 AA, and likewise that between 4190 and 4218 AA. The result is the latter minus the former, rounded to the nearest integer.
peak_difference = -45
